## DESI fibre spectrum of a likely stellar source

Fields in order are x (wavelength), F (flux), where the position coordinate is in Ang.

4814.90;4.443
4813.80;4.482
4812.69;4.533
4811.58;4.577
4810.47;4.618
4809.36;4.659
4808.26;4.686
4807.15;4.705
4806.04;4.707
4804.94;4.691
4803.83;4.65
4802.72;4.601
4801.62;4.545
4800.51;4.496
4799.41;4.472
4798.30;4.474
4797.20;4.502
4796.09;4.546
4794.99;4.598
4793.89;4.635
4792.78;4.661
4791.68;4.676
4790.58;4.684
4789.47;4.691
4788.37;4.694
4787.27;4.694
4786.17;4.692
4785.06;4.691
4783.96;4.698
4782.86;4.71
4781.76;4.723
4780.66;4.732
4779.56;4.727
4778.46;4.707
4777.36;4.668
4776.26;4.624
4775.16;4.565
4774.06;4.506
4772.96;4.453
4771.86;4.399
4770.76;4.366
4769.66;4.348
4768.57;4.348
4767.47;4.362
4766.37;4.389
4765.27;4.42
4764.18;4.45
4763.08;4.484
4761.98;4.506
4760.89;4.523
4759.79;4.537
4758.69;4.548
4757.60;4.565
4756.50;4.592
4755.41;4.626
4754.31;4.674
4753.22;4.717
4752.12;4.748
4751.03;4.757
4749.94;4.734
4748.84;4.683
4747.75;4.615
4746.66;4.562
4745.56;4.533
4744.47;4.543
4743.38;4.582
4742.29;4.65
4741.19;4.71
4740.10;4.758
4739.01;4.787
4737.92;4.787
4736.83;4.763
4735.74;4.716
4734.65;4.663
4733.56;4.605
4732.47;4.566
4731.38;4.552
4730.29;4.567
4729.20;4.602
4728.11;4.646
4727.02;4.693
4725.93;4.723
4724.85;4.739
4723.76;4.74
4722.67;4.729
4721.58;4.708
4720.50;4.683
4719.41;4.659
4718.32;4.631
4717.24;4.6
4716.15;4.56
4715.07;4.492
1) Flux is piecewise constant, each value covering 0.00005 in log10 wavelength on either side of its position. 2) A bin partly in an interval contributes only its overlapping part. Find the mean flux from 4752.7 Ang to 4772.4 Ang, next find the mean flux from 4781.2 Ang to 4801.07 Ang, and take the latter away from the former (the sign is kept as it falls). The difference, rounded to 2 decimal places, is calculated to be -0.14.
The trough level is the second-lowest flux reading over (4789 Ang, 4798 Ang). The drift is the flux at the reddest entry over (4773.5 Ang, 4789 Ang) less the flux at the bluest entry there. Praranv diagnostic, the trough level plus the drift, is 4.73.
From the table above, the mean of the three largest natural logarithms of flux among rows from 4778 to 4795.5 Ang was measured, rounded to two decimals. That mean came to 1.55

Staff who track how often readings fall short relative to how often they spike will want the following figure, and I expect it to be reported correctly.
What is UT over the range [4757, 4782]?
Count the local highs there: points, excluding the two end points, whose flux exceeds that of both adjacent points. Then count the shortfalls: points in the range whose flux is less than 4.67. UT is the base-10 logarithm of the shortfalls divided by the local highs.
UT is 1.28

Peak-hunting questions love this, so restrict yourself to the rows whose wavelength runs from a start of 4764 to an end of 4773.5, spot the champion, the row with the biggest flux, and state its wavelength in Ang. 4772.96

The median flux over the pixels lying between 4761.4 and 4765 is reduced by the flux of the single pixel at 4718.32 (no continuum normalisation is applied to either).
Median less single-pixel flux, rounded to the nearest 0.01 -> -0.15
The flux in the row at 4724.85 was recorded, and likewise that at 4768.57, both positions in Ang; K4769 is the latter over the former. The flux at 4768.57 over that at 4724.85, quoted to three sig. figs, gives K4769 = 0.917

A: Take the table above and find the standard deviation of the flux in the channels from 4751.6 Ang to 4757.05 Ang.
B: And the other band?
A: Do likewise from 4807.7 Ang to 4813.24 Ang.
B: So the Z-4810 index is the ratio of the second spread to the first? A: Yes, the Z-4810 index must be 1.0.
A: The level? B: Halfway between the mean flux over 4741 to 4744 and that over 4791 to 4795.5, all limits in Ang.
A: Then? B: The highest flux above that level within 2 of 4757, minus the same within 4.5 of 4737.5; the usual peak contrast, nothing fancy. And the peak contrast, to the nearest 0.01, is -0.16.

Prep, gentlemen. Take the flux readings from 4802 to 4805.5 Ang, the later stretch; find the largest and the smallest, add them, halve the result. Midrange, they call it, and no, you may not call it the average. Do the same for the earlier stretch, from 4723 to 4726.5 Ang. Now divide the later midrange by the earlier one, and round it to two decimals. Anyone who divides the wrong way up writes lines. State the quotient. 0.98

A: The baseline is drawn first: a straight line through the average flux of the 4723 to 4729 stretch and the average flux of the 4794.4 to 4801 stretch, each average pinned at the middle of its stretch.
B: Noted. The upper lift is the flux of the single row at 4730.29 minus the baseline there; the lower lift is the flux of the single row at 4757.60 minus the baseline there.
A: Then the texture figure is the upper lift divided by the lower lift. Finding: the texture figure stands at 2.2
